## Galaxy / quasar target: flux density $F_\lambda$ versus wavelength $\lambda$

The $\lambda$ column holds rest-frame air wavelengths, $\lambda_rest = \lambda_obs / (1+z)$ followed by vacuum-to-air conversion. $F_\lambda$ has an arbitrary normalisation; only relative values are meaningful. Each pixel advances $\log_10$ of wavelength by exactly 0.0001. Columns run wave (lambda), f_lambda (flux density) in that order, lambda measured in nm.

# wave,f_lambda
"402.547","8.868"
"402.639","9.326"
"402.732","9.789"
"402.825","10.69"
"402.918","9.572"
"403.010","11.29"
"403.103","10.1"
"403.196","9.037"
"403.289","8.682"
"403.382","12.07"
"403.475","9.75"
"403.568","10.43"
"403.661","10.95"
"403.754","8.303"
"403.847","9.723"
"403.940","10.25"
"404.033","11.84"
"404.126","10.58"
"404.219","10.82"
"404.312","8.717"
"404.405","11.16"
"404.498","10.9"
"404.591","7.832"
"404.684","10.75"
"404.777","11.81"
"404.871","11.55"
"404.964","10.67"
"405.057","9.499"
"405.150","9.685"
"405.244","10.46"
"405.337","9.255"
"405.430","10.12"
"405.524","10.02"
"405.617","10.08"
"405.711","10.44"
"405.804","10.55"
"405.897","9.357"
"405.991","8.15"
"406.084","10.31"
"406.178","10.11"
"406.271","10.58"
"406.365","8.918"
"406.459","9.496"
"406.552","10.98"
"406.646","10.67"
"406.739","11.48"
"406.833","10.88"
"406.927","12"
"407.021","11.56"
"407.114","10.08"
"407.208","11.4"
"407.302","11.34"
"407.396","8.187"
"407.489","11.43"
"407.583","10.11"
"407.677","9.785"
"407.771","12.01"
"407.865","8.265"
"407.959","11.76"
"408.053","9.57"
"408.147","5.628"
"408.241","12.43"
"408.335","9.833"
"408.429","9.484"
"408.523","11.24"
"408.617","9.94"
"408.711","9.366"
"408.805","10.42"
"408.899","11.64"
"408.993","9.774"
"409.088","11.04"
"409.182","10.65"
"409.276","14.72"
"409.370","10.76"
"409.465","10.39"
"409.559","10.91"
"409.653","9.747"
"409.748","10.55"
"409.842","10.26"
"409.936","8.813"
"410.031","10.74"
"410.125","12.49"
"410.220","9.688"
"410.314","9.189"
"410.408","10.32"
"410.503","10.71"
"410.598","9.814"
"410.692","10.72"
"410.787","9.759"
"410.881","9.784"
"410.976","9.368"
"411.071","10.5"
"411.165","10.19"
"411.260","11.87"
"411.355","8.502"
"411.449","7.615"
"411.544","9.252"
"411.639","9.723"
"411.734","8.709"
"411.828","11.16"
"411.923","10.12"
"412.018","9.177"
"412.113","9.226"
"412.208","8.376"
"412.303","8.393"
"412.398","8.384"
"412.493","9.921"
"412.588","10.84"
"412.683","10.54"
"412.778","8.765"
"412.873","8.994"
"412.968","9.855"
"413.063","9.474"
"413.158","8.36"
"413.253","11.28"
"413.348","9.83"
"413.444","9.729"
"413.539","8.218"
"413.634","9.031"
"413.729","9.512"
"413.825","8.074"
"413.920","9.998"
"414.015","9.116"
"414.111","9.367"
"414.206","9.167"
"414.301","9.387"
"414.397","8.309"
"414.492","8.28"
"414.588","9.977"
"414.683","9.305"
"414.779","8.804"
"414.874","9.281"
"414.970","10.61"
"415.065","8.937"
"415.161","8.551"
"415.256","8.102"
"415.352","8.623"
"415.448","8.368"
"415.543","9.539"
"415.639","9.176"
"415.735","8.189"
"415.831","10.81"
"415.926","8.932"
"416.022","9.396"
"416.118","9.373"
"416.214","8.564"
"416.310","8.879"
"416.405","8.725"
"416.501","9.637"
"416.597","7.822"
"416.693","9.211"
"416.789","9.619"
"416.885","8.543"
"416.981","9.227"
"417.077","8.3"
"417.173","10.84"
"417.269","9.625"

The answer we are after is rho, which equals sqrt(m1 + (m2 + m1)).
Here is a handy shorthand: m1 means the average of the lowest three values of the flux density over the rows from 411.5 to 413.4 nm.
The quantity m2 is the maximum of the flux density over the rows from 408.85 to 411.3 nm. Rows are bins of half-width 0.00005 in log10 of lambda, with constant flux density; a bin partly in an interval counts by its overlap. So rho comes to 5.61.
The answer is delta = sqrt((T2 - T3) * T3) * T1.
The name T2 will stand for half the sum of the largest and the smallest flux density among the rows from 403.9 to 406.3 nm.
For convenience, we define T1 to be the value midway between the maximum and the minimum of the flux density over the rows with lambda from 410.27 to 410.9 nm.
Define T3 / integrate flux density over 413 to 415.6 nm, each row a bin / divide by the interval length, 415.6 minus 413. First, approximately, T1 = 9.95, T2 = 9.8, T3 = 9.16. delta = 25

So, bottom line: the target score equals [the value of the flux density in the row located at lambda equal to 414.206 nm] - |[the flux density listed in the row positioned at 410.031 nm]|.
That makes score -1.6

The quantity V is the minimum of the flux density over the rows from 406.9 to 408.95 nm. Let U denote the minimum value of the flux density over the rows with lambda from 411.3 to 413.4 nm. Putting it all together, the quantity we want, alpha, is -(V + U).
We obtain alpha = -13.2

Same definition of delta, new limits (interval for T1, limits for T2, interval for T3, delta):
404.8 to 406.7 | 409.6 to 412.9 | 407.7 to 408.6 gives 6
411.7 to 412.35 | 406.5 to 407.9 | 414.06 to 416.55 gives 30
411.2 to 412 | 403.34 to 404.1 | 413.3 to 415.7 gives 31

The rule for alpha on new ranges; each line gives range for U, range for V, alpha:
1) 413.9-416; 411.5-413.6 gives -16.3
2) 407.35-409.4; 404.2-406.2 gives -13.5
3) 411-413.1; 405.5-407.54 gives -15.8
